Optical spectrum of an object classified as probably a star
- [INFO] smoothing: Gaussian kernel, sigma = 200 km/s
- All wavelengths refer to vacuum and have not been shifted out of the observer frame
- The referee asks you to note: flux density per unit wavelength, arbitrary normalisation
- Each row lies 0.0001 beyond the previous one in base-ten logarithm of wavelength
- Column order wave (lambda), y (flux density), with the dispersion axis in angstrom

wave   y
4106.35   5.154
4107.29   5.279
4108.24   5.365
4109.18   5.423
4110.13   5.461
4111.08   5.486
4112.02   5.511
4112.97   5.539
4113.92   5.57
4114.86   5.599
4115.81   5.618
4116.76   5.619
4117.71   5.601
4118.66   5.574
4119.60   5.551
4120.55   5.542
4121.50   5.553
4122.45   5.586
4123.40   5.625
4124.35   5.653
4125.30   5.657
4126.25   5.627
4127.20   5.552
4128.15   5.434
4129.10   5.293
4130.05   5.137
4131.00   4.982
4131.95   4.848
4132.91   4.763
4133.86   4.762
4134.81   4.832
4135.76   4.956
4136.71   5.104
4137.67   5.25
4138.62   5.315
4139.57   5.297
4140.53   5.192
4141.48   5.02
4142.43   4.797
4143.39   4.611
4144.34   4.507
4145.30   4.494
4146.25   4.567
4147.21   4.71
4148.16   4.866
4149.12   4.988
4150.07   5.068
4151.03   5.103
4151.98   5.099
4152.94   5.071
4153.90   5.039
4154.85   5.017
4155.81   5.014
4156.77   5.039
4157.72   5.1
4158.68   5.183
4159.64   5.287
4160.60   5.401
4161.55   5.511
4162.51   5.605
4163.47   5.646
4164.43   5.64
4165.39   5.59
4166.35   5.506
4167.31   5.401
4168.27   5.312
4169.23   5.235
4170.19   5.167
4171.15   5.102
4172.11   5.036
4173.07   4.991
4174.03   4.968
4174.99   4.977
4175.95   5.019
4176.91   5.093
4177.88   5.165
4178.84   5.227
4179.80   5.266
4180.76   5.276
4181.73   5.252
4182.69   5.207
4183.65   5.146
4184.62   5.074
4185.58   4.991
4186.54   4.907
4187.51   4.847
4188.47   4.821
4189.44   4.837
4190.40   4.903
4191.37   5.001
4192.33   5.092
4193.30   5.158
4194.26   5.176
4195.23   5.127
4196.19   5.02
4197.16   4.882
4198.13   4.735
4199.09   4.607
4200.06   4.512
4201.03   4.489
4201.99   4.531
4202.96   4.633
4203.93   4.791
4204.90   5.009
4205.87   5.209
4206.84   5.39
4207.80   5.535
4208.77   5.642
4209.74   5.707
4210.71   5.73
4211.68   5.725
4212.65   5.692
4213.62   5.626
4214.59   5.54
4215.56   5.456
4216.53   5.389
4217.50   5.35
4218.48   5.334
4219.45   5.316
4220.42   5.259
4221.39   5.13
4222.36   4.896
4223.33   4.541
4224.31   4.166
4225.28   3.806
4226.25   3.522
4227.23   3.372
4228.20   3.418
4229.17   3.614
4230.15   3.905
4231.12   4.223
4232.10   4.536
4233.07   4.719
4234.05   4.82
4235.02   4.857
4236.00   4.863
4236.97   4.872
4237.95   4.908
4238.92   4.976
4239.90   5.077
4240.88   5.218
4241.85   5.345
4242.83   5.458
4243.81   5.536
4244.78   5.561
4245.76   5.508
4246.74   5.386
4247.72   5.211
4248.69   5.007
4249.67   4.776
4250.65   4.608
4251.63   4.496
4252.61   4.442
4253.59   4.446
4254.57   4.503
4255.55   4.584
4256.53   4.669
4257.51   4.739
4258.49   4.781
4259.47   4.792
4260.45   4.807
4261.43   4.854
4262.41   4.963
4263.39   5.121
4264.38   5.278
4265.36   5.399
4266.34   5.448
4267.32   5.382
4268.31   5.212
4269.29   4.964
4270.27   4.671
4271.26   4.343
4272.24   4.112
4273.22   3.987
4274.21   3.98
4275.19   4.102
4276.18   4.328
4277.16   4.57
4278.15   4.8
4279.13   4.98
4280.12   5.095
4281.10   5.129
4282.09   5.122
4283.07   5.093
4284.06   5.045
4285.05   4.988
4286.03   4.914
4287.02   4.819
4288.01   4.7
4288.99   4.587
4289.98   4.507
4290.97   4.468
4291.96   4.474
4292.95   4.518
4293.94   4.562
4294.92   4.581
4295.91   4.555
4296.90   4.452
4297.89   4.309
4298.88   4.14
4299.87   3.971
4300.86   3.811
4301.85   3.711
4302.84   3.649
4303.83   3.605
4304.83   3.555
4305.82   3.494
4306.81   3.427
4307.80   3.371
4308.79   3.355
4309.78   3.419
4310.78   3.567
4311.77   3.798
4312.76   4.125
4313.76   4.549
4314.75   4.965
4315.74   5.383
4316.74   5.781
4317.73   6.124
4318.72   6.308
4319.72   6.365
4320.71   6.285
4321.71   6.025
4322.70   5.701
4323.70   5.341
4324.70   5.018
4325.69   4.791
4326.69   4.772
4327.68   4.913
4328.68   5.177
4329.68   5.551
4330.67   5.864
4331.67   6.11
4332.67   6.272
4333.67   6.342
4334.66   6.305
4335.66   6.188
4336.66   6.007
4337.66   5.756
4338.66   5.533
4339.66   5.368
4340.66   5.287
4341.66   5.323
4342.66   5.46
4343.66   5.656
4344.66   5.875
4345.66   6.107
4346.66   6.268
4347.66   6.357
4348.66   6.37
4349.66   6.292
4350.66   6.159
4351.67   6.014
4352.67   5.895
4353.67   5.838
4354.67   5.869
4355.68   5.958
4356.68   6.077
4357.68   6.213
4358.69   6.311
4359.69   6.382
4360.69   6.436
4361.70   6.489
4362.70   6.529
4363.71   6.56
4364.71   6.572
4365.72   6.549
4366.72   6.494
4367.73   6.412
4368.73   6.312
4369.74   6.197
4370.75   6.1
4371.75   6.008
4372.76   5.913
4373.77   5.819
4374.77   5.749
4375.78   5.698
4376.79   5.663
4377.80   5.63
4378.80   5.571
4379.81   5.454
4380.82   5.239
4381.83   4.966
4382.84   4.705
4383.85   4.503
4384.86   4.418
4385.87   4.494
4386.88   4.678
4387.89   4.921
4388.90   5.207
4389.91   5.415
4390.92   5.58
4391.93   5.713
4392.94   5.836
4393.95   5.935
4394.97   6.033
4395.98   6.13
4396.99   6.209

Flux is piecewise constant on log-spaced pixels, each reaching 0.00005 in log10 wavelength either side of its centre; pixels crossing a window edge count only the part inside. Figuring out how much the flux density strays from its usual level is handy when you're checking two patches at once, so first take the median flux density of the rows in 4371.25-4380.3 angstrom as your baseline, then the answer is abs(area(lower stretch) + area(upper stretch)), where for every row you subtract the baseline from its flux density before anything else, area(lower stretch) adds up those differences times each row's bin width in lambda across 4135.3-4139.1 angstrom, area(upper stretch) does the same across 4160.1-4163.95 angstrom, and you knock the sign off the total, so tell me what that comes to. 2.7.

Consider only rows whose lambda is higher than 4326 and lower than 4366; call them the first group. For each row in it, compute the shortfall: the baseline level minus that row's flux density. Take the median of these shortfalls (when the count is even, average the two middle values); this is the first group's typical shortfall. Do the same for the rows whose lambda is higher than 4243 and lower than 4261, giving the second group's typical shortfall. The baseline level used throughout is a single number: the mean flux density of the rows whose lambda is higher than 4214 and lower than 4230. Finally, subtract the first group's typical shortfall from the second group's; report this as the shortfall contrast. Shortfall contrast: 1.3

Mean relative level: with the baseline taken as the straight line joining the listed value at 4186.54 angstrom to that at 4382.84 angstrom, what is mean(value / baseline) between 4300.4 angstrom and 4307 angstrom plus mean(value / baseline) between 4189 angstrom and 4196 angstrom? 1.78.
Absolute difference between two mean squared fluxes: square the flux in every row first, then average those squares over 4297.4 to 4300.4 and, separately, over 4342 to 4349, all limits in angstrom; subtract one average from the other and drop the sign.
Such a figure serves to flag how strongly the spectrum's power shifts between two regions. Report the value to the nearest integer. 19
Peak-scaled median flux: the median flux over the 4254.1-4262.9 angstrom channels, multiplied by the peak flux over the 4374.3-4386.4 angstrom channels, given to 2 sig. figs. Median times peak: 27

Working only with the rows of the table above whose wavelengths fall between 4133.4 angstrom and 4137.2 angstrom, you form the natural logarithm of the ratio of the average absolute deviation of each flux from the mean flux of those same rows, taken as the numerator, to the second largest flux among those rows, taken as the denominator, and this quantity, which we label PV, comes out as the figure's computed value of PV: -3.8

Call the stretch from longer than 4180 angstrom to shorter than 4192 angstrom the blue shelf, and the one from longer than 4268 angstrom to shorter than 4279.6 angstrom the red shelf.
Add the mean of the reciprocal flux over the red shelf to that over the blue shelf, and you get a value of 0.42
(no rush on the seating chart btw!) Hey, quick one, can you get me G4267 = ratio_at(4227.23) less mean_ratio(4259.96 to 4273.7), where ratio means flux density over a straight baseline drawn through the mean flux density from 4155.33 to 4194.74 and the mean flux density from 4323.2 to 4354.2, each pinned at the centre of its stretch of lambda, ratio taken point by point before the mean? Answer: -0.26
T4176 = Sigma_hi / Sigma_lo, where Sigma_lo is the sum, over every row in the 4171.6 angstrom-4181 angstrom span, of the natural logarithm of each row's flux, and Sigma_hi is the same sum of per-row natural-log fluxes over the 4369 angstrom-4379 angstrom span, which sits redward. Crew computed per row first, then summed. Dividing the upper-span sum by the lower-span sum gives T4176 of 1.08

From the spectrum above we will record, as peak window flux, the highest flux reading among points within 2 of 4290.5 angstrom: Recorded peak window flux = 4.587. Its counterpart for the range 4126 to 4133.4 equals 5.627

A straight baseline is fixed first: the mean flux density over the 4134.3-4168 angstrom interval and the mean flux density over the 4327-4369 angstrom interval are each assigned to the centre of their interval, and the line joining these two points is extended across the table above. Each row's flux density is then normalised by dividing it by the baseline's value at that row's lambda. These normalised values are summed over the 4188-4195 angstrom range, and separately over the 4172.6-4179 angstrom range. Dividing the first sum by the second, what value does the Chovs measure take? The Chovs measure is 0.97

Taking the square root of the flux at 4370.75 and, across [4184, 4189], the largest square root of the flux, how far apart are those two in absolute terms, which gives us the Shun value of 0.22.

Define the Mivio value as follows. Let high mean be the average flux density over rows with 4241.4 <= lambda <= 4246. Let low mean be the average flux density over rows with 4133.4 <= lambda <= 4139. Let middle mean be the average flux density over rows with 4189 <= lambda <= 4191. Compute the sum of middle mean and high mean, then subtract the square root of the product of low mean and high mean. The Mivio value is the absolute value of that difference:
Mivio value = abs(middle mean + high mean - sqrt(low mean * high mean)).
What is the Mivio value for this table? 5.10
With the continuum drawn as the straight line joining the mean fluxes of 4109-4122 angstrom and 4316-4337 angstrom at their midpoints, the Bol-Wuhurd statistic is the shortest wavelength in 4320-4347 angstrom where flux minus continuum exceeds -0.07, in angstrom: 4320.71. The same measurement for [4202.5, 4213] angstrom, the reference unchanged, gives 4208.77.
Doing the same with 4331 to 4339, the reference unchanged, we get 4331.67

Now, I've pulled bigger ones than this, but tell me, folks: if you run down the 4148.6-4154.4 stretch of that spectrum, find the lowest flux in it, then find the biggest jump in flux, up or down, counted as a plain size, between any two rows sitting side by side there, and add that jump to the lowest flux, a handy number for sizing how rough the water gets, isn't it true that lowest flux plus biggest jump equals 5.07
